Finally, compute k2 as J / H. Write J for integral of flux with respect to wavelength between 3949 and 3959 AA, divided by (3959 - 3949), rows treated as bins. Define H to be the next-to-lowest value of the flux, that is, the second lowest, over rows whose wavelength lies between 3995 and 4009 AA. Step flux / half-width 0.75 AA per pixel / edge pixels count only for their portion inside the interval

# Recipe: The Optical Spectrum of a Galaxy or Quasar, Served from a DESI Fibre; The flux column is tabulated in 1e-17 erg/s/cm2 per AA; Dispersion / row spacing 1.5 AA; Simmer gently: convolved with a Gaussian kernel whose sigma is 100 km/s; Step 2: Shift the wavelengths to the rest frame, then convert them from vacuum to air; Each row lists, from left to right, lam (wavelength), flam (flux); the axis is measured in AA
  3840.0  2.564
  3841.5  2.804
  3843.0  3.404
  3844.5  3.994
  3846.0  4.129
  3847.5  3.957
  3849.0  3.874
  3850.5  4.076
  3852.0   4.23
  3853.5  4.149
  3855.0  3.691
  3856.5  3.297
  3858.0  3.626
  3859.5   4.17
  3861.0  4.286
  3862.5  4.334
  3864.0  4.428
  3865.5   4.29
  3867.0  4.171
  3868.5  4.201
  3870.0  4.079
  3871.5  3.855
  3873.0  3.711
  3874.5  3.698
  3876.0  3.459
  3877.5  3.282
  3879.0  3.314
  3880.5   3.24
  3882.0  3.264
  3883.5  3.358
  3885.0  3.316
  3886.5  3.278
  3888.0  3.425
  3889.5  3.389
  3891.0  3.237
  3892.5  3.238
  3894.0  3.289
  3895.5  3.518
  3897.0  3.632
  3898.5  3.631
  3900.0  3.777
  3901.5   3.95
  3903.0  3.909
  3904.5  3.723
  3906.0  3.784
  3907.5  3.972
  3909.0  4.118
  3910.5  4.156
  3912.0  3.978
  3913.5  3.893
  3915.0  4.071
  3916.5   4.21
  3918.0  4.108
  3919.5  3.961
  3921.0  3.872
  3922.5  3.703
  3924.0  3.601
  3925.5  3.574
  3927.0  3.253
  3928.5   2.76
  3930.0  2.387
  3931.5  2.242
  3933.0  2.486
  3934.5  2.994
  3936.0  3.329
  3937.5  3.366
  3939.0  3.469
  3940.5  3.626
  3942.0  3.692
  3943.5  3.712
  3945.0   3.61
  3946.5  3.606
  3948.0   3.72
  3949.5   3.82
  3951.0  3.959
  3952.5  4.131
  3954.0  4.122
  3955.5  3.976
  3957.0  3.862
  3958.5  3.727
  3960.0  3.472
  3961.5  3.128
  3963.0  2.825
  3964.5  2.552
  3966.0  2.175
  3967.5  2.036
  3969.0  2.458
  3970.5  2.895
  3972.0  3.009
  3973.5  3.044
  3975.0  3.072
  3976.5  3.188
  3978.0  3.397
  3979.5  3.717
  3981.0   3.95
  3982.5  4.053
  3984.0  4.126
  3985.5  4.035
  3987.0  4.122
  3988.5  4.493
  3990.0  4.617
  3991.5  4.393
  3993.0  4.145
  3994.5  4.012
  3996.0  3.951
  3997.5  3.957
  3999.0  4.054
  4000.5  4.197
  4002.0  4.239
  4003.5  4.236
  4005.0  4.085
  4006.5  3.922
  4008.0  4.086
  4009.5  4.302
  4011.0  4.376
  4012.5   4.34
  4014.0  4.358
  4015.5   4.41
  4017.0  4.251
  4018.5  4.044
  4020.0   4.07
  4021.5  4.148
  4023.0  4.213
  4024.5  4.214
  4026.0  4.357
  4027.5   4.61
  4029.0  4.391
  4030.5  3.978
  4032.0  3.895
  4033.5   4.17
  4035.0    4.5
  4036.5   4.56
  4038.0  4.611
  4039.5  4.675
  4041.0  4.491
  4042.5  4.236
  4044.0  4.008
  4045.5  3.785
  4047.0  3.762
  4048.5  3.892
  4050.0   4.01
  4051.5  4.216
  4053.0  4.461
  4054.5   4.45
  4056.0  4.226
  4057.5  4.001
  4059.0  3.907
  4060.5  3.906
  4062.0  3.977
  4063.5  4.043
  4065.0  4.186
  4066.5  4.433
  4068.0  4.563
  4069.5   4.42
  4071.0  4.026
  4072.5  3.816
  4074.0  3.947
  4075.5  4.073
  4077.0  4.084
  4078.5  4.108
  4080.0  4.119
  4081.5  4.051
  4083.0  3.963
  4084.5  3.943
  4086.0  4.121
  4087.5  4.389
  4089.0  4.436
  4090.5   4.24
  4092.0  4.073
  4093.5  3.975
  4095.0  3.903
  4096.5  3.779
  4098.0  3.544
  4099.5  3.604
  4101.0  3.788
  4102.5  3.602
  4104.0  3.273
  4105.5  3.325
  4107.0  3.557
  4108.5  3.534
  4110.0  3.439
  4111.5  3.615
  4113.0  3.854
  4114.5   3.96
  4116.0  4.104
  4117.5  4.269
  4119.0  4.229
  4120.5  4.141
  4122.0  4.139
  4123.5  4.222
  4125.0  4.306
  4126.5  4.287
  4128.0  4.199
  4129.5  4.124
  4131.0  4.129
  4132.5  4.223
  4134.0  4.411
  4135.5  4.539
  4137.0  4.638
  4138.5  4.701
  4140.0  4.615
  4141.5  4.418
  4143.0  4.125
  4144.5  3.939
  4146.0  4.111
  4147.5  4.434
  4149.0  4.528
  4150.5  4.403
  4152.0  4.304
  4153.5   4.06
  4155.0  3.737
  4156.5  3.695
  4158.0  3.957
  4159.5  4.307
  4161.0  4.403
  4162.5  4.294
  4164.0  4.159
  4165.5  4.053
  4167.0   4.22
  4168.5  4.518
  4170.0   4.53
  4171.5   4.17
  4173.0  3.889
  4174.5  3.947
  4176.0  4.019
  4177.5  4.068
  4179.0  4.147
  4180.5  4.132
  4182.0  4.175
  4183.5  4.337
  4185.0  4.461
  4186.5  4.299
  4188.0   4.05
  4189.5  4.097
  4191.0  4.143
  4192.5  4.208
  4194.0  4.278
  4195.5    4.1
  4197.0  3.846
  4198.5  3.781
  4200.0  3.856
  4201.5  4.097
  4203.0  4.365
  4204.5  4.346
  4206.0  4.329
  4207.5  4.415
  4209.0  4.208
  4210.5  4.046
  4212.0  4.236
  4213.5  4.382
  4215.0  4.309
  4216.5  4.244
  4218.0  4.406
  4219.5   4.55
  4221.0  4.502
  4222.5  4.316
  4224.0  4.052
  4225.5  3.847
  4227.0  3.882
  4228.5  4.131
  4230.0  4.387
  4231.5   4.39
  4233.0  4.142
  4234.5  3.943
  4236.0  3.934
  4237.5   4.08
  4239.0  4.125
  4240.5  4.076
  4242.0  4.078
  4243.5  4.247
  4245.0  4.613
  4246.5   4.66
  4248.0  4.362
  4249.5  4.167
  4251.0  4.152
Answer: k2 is 1.00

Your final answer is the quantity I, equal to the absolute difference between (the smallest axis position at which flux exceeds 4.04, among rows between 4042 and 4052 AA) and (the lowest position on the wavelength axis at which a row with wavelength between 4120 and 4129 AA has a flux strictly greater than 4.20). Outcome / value 81.0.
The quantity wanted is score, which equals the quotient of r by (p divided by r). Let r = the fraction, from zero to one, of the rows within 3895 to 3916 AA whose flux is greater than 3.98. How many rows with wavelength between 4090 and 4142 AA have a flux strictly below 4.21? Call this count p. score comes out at 0.00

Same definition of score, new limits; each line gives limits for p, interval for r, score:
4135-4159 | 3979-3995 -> 0.10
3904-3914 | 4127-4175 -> 0.09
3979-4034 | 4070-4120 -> 0.01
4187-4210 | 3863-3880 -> 0.02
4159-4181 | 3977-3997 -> 0.05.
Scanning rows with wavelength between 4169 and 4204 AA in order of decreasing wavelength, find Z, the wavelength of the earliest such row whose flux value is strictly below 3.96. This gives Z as 4200.0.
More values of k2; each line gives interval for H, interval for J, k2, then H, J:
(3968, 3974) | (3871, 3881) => 1.21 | 2.895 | 3.51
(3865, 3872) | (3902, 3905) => 0.94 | 4.079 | 3.83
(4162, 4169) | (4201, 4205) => 1.03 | 4.159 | 4.28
